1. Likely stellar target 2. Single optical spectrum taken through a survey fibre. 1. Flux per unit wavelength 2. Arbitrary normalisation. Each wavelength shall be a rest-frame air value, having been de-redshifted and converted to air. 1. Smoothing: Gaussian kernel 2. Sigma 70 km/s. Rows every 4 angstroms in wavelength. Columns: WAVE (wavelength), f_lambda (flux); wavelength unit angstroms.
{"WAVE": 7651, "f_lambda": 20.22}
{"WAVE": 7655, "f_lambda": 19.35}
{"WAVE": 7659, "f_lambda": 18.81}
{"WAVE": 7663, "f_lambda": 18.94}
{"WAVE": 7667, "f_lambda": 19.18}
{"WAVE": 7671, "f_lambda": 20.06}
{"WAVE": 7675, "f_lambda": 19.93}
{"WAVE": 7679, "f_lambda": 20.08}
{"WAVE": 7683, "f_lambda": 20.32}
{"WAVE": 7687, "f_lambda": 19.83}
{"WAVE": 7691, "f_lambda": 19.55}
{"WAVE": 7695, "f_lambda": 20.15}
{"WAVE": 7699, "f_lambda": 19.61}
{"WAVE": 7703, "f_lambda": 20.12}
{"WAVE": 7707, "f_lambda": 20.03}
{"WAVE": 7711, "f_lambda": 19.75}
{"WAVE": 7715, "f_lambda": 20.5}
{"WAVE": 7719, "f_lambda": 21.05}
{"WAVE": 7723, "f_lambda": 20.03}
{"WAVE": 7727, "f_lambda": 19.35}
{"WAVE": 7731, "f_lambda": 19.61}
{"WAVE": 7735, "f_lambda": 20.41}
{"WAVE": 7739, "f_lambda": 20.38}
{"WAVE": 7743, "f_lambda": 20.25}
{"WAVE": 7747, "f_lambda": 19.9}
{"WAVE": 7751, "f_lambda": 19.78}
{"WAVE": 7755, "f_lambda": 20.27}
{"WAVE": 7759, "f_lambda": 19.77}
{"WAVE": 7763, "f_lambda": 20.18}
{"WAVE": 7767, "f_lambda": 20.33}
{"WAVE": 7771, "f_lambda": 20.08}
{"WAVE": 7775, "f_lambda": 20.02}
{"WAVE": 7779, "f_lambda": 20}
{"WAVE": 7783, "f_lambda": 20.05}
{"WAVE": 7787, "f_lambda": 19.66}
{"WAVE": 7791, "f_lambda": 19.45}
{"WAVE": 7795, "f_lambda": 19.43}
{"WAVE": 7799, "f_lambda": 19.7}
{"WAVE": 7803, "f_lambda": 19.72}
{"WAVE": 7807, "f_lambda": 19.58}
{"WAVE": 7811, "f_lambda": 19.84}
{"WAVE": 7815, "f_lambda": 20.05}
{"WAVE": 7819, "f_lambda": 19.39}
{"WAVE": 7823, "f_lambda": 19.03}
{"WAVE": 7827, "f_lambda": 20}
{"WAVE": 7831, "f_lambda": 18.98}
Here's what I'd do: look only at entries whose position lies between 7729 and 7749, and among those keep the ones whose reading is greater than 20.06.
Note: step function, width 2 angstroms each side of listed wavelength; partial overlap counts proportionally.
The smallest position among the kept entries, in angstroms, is 7735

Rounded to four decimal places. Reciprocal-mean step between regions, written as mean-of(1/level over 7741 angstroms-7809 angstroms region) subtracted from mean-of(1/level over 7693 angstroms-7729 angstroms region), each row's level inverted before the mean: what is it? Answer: -0.0004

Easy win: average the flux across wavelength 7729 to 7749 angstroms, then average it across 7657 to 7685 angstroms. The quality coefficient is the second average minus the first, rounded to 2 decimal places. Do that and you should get -0.49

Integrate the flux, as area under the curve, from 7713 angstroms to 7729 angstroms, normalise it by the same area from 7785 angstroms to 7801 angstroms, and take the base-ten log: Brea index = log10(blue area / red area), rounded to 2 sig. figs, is 0.015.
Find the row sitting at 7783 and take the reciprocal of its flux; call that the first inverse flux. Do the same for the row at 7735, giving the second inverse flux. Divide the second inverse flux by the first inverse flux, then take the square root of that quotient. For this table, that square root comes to 0.99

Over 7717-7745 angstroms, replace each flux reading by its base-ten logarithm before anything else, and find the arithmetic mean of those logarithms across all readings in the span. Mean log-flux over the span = 1.304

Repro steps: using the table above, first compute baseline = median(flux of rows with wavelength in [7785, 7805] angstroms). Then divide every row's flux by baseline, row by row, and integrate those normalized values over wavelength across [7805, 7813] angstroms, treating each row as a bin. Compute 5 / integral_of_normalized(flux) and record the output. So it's 0.623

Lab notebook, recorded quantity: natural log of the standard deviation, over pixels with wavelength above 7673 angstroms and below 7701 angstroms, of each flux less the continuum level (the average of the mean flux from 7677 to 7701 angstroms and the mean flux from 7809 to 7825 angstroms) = -1.3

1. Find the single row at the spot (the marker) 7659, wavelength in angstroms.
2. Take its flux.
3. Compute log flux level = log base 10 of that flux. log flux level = 1.27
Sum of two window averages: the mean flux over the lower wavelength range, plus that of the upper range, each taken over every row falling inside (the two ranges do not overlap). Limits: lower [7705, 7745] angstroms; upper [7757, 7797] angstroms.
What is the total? 40.0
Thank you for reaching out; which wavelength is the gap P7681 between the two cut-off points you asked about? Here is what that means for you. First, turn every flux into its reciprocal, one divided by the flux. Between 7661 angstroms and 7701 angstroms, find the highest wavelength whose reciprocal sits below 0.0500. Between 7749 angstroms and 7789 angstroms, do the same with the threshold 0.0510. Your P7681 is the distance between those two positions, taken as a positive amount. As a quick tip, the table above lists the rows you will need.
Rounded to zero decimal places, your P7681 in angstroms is 92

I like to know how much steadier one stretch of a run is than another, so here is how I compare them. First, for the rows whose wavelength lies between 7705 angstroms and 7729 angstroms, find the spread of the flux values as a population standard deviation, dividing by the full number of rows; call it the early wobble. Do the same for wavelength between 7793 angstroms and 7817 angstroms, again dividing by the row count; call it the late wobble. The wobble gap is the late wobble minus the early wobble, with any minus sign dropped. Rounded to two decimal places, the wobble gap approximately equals 0.35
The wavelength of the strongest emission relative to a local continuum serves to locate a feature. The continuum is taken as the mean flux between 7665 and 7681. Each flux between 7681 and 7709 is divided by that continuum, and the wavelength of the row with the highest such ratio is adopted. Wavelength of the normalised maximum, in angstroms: 7683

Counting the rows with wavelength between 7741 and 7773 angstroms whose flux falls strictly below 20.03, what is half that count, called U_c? 1.5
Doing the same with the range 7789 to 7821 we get 3.5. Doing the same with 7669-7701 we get 2.0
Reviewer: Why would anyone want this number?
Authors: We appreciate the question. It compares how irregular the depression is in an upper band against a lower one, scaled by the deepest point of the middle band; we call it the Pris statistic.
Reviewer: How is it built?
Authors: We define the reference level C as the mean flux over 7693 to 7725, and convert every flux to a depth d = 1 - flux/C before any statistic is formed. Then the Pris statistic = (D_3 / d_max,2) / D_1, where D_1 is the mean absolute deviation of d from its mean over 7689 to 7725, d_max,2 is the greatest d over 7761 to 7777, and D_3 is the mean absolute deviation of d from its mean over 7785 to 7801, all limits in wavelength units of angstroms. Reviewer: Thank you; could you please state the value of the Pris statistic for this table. 55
